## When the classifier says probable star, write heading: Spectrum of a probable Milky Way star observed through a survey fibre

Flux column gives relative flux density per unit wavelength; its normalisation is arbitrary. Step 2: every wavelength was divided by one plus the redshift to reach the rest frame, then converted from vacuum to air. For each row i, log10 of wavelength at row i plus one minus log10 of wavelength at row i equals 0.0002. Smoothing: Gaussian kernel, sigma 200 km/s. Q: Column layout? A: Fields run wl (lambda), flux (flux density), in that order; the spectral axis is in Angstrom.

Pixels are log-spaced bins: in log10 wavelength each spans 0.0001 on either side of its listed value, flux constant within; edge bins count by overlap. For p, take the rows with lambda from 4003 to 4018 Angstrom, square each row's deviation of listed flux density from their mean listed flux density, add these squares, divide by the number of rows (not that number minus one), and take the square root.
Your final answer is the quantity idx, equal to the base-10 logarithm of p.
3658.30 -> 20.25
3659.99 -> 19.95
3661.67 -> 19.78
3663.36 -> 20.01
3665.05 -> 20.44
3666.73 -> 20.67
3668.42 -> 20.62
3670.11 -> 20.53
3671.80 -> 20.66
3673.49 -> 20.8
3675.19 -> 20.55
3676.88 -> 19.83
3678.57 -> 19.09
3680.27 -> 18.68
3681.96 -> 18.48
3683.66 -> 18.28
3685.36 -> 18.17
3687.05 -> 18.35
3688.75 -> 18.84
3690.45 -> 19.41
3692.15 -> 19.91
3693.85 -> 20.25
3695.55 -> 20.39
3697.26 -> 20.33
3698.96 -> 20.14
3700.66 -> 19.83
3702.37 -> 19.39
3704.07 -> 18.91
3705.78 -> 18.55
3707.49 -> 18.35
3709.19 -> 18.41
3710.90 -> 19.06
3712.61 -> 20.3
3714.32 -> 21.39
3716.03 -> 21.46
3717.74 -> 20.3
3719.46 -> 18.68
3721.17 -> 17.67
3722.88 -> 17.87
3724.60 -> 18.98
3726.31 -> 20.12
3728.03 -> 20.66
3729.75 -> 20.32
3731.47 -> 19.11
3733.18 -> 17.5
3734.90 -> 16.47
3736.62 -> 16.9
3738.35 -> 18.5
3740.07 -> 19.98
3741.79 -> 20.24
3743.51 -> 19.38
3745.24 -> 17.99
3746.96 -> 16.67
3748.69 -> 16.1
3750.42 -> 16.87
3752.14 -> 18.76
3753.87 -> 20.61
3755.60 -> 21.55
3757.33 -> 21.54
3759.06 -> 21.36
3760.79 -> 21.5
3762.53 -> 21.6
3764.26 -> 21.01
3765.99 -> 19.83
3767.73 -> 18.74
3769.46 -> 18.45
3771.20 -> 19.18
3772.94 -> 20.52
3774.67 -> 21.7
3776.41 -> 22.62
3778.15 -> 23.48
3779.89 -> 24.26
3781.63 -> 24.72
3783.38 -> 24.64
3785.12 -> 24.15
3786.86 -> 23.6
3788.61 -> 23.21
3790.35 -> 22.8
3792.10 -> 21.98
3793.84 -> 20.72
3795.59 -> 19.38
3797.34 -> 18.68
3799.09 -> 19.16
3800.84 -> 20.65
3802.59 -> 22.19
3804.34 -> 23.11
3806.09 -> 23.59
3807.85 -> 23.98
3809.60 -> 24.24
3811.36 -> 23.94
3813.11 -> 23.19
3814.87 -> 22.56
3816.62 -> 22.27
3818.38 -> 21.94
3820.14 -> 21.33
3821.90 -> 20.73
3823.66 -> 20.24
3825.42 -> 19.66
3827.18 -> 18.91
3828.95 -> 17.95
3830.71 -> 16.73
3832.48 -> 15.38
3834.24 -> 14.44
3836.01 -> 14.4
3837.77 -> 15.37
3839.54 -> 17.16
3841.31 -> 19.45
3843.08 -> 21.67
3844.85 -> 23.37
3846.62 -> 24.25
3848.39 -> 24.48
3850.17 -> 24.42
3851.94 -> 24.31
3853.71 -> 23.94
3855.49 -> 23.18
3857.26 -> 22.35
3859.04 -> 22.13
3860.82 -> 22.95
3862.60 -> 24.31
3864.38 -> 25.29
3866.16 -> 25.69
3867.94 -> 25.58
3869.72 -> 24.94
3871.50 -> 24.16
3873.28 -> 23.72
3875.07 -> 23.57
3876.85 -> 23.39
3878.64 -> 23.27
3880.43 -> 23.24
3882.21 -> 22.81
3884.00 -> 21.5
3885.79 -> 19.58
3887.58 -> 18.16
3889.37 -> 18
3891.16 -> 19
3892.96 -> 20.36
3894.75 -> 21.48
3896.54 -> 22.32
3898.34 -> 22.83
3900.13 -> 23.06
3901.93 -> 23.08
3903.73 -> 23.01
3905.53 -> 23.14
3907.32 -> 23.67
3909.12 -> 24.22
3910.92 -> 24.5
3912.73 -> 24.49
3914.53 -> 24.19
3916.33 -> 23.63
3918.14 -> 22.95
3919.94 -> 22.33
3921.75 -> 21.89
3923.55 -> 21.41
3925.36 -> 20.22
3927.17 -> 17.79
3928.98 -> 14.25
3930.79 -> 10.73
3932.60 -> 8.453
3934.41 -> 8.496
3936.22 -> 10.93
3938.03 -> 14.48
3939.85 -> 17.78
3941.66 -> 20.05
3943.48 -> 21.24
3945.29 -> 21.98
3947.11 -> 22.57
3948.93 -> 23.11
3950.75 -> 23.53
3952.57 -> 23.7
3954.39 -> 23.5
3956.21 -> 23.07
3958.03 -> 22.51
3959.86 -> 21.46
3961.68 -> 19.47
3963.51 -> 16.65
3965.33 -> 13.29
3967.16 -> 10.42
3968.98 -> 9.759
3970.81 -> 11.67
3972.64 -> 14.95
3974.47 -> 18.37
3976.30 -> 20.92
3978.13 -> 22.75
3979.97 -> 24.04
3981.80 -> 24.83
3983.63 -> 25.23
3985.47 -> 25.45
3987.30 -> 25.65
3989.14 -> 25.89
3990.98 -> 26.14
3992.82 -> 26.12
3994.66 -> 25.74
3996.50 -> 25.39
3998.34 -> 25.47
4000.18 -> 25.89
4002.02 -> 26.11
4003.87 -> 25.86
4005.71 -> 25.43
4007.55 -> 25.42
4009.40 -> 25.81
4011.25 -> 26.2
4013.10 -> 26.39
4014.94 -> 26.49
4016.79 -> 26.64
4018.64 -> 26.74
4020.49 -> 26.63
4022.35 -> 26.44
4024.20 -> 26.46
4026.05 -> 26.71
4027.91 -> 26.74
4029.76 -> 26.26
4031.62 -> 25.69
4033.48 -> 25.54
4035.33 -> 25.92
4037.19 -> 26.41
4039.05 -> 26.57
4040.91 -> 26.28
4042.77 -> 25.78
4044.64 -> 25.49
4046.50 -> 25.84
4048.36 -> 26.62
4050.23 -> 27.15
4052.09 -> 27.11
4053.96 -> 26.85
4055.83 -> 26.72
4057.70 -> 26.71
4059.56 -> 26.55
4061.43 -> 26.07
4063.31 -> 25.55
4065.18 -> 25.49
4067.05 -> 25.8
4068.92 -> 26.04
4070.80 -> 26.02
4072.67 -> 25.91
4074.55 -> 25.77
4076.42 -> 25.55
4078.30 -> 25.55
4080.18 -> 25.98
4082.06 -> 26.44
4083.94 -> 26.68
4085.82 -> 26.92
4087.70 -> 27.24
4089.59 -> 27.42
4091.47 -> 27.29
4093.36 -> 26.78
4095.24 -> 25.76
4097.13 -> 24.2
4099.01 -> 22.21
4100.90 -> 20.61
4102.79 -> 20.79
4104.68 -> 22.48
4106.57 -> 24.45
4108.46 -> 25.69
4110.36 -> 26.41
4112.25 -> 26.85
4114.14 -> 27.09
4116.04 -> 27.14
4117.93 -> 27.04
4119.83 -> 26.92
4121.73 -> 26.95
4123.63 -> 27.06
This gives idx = -0.4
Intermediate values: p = 0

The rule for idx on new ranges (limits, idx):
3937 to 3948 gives 0.4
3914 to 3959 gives 0.7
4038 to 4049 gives -0.4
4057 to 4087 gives -0.3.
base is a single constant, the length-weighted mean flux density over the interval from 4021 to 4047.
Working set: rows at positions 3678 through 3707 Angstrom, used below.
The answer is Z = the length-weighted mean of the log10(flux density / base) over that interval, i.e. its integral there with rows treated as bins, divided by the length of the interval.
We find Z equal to -0.13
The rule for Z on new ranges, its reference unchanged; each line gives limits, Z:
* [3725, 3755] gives -0.15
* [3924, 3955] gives -0.19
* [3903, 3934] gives -0.13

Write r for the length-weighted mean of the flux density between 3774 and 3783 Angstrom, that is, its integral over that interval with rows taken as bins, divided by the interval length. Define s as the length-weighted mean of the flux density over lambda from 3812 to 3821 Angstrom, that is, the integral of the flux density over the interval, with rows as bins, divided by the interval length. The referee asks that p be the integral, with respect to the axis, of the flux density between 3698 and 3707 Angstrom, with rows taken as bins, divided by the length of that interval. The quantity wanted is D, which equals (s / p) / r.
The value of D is 0.049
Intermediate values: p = 19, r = 23.4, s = 22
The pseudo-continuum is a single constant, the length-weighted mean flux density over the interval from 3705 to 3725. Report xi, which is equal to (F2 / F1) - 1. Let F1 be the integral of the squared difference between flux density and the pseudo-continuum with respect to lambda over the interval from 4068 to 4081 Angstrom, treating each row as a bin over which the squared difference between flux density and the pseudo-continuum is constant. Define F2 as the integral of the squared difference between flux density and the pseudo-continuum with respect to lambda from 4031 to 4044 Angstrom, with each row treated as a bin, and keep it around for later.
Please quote 0.06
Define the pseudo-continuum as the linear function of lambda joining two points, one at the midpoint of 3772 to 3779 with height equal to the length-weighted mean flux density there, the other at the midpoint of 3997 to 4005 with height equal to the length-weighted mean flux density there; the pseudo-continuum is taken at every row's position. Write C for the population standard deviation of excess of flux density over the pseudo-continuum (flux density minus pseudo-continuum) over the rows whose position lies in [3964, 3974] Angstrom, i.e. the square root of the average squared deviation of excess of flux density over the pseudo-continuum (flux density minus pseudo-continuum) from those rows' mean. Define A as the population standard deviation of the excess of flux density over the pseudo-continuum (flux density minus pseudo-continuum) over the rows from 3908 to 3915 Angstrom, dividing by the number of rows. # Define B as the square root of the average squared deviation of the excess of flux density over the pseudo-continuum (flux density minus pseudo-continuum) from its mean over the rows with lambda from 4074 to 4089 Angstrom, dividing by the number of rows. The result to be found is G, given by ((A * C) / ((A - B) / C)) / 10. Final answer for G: -0.14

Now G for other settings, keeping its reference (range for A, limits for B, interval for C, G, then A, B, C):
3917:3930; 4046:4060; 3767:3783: 0.55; 2.9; 0.4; 2.2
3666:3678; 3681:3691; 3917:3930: -4.83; 0.3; 0.4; 2.9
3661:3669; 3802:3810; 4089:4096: -0.04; 0.3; 0.7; 0.7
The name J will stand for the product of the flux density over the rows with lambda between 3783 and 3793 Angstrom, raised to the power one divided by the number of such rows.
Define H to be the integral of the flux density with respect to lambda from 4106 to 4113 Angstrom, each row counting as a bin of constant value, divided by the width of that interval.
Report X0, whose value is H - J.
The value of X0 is 2.5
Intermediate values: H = 26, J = 23.4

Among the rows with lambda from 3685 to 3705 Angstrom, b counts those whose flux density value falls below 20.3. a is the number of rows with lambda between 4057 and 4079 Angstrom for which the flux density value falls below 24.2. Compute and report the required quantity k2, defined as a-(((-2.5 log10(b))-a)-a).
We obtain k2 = 2.5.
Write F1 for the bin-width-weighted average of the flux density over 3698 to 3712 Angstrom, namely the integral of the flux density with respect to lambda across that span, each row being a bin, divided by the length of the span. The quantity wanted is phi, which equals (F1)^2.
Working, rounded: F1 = 19.1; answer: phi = 366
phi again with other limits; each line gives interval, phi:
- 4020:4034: 692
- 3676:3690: 351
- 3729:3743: 348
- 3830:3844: 284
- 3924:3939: 180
